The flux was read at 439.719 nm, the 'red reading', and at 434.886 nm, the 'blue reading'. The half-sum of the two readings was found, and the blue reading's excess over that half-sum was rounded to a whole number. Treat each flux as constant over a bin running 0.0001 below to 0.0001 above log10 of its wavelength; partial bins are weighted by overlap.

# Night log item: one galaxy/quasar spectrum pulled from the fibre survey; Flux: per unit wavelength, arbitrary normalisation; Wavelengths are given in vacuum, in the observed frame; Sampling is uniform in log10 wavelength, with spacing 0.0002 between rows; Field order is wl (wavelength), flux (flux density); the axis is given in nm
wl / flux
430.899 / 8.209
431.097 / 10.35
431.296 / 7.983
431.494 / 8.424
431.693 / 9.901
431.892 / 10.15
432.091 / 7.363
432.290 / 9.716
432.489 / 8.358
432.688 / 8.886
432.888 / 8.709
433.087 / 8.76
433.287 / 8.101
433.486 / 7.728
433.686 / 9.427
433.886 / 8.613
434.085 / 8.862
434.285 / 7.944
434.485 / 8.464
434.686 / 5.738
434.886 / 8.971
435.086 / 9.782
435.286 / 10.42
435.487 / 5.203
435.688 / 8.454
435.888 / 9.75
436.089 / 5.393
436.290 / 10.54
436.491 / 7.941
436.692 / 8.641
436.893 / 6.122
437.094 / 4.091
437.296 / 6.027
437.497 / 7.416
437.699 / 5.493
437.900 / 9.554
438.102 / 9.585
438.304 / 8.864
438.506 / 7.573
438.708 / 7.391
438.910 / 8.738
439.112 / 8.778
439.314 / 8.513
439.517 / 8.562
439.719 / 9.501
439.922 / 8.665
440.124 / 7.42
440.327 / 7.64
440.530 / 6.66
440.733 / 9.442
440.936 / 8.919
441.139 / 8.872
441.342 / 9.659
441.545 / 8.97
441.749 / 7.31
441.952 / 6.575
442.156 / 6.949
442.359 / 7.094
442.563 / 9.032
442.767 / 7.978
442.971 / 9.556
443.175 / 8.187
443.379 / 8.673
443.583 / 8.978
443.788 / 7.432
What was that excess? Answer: 0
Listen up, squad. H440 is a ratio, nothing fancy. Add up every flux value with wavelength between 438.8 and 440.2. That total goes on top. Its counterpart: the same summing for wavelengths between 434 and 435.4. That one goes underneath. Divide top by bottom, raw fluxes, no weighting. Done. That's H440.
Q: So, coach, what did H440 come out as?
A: 1.000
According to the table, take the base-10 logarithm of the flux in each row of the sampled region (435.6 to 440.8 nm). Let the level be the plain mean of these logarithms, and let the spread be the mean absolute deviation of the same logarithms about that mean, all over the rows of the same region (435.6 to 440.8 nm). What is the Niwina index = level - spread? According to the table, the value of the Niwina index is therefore 0.82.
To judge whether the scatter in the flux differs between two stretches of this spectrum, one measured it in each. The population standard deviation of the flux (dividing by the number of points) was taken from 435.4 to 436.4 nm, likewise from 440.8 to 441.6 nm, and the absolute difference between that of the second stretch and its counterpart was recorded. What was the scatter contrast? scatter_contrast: 1.9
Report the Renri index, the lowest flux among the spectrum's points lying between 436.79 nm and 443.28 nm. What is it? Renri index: 4.091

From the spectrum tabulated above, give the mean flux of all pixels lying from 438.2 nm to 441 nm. 8.33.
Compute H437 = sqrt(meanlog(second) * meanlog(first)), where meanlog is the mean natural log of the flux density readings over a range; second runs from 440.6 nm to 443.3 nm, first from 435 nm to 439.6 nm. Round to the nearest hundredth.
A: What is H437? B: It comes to 2.08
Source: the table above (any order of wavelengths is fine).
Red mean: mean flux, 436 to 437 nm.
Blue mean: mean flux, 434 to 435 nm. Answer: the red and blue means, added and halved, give 7.9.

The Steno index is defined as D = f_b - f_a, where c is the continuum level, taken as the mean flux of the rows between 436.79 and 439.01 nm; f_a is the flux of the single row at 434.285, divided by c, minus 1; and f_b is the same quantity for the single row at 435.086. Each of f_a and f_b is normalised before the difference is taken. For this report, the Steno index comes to 0.3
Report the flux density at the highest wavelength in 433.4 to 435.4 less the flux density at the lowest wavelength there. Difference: 2.7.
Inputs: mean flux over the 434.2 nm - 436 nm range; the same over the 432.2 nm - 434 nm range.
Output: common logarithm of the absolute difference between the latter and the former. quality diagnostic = -0.4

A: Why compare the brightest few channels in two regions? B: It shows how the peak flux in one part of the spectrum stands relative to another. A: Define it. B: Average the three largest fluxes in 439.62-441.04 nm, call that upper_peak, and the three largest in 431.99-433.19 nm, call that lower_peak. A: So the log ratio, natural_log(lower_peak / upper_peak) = -0.018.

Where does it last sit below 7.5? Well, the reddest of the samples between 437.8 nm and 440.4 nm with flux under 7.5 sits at 440.124 nm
